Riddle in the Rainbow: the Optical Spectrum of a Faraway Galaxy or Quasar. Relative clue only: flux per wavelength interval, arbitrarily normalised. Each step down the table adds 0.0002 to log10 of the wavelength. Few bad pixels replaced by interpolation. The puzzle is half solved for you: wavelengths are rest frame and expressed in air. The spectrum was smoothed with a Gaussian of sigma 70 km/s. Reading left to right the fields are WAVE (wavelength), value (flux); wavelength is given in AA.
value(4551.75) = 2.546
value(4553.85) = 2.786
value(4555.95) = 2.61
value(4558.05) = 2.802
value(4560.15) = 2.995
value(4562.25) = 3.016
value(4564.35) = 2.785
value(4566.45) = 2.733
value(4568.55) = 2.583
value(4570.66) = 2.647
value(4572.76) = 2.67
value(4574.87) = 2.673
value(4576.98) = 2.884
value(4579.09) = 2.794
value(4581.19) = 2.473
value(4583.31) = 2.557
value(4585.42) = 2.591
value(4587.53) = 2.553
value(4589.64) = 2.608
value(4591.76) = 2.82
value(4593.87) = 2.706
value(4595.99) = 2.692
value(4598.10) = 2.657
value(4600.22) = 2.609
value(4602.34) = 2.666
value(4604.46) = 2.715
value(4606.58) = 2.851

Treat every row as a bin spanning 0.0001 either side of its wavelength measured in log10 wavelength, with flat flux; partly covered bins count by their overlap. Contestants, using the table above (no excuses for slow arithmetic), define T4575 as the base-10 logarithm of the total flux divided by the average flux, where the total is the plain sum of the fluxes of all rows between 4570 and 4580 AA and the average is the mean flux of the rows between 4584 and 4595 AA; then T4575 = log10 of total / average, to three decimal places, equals 0.712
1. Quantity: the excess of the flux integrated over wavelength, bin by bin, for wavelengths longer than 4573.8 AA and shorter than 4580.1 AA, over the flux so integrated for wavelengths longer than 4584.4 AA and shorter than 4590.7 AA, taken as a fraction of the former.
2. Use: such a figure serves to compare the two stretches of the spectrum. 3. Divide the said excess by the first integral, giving 0.07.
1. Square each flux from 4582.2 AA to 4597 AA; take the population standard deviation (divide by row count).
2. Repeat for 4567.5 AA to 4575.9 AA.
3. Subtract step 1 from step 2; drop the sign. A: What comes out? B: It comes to 0.29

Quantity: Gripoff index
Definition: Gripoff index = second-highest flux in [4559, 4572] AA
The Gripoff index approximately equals 2.995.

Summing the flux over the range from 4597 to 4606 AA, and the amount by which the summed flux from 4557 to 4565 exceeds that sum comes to 1.0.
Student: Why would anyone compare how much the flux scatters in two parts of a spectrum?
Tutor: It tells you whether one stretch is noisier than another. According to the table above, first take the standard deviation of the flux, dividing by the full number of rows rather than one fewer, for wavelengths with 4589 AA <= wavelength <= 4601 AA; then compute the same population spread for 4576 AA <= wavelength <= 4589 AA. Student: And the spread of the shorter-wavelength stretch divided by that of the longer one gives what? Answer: 2.0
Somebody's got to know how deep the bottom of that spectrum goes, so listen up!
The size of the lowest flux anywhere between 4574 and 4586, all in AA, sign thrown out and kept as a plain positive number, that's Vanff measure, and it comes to 2.47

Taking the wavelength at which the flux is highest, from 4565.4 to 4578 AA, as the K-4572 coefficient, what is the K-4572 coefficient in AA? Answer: 4576.98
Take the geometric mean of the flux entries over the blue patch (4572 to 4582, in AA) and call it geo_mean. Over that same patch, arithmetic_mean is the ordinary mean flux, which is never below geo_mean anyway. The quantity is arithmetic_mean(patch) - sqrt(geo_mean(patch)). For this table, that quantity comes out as 1.06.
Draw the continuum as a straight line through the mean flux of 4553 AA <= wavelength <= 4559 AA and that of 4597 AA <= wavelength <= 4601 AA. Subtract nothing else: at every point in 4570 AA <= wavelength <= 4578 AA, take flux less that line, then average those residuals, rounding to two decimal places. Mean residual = 0.03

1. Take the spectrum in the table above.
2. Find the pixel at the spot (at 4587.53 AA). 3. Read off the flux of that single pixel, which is 2.553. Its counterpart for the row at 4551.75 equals 2.546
